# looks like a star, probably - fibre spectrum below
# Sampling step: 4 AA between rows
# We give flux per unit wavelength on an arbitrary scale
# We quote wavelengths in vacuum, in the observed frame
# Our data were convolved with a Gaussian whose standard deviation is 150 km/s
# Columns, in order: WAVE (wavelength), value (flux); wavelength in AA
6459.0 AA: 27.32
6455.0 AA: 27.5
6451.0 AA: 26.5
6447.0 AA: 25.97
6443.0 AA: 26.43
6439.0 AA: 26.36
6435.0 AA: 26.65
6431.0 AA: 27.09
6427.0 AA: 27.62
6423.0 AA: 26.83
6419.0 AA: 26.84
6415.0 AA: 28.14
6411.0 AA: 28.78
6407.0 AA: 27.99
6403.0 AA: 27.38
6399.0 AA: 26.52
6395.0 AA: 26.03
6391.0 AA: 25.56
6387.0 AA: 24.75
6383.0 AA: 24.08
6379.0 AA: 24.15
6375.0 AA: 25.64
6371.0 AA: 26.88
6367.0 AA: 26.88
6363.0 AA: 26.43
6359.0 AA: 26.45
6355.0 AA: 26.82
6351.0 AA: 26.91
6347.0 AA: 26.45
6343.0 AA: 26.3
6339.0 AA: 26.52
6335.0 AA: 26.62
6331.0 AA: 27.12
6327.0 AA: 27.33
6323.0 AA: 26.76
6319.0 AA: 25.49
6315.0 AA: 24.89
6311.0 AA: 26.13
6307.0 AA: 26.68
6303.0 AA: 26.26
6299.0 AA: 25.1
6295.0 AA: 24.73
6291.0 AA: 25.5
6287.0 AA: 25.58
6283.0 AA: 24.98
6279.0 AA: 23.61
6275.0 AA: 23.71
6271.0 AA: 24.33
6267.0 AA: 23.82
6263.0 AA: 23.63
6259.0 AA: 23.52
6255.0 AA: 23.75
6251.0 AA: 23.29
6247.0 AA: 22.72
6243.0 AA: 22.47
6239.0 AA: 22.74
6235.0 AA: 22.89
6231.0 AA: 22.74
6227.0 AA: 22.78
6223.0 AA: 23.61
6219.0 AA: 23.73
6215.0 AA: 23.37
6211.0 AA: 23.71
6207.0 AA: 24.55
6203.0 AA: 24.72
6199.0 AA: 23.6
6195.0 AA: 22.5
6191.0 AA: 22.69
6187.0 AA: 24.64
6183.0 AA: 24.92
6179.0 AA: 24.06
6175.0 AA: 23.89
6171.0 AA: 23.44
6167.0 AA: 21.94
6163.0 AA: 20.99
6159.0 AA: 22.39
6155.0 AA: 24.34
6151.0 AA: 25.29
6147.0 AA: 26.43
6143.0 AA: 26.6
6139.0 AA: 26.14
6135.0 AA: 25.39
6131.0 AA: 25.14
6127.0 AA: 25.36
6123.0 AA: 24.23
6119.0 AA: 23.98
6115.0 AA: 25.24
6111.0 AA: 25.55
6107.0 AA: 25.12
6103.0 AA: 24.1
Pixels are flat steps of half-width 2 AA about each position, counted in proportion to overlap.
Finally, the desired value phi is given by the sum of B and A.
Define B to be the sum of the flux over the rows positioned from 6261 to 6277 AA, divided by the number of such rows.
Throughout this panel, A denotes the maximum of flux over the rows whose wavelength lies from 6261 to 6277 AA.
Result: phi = 48.2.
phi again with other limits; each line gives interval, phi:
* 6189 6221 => 48.3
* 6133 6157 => 52.3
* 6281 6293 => 50.9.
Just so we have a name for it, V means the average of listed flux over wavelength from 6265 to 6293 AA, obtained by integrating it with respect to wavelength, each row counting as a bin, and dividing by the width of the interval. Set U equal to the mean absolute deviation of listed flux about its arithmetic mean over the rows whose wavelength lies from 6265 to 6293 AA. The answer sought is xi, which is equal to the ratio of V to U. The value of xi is 34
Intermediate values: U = 0.73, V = 24.5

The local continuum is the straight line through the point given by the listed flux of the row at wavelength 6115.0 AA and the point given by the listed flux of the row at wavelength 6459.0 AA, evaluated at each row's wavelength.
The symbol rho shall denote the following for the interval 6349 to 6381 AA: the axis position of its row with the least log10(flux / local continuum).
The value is 6379.0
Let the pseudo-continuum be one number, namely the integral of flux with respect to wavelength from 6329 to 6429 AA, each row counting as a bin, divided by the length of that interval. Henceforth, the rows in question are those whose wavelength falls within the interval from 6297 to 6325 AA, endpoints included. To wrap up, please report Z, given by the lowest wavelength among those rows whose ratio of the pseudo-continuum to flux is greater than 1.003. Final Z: 6299.0 AA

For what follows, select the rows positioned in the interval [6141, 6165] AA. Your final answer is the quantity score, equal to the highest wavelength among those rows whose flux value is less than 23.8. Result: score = 6163.0 AA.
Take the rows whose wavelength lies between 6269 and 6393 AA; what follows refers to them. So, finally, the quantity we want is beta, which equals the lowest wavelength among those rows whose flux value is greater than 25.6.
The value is 6303.0 AA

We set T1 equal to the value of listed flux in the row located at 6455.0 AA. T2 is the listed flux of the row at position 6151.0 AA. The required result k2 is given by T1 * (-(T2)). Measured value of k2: -695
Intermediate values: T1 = 27.5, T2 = 25.29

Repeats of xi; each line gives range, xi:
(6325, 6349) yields 80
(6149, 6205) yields 23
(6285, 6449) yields 35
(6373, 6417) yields 19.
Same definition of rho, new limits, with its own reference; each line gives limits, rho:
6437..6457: 6447.0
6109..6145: 6119.0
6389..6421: 6391.0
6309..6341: 6315.0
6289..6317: 6295.0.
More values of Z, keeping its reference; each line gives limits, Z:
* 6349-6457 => 6359.0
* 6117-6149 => 6119.0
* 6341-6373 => 6343.0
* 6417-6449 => 6439.0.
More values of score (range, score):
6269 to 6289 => 6279.0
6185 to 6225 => 6223.0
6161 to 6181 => 6171.0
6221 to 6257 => 6255.0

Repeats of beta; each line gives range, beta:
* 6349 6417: 6351.0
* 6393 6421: 6395.0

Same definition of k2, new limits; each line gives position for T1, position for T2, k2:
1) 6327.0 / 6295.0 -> -676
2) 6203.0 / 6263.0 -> -584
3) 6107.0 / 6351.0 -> -676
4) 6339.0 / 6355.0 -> -711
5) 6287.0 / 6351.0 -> -688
